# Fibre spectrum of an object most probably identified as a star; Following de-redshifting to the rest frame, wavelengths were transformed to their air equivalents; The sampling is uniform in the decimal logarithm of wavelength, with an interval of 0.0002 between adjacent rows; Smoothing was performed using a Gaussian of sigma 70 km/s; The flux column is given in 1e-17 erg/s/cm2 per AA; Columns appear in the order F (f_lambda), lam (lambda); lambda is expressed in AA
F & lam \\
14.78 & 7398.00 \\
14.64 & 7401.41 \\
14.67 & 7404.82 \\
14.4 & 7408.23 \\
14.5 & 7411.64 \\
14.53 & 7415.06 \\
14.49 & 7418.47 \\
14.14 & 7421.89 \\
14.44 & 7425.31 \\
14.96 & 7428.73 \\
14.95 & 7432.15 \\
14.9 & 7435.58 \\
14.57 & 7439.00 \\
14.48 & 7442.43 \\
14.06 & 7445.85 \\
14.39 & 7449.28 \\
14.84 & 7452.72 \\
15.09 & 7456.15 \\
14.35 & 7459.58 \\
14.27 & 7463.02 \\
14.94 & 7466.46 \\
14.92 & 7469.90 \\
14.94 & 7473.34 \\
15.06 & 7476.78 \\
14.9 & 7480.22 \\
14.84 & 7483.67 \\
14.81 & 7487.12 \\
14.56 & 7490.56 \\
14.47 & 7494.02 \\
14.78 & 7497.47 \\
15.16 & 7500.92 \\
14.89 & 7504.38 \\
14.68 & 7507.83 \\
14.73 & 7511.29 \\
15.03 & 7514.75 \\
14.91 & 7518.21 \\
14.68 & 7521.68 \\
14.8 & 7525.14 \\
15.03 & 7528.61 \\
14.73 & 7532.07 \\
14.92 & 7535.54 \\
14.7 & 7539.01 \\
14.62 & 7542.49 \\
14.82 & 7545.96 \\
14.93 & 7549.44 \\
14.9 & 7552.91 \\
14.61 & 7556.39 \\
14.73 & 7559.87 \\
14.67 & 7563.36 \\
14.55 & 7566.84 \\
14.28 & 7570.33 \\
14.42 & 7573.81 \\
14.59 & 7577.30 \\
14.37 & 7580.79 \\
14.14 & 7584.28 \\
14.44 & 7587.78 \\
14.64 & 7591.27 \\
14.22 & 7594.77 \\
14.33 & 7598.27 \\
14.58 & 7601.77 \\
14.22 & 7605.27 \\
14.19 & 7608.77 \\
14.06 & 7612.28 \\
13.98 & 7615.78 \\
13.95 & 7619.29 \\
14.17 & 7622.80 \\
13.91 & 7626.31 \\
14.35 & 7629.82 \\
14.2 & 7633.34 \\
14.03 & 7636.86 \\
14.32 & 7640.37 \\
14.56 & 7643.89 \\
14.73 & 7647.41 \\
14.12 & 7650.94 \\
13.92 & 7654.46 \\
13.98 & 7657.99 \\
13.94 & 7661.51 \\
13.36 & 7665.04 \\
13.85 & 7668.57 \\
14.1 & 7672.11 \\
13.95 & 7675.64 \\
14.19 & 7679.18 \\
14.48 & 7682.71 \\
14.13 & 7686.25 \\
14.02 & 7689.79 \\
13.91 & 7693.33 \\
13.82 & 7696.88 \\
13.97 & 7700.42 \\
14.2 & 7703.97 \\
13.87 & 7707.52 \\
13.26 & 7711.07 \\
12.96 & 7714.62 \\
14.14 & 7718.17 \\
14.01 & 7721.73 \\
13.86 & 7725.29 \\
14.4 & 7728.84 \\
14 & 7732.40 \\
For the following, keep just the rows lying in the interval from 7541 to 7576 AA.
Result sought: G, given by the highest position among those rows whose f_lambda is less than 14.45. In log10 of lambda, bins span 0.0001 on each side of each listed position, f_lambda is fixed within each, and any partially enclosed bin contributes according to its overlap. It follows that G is 7573.81 AA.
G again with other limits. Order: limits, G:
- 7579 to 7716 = 7714.62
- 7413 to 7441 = 7425.31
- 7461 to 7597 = 7594.77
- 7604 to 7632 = 7629.82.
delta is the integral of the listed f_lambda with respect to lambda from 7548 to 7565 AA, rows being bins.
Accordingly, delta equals 251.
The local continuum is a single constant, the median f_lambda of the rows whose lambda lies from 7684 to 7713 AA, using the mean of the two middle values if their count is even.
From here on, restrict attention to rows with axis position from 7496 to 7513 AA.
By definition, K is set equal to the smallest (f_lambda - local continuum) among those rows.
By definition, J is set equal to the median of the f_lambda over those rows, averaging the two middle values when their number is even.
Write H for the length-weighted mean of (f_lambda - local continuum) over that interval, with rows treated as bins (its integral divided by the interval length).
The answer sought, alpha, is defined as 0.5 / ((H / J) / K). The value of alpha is 6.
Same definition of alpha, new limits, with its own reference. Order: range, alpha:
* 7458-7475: 3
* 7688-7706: -20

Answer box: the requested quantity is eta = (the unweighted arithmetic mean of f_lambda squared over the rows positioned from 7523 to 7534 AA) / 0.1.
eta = 2206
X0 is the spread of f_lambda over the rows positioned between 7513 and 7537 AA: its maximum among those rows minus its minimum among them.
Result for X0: 0.35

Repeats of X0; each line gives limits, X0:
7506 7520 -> 0.35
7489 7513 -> 0.69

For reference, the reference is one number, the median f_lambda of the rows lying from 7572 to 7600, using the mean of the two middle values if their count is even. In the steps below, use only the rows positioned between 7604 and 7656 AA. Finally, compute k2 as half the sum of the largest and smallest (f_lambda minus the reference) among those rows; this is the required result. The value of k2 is -0.1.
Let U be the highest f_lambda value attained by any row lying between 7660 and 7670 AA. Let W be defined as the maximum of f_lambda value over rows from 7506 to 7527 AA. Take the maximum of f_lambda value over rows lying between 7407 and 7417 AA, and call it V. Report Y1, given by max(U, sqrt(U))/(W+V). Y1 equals 0.472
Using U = 13.94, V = 14.53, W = 15.03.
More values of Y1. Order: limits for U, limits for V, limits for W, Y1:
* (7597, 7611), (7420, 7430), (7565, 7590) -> 0.493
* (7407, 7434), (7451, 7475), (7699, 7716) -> 0.511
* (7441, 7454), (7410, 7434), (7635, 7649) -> 0.500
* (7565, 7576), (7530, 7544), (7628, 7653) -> 0.491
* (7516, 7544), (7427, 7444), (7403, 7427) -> 0.507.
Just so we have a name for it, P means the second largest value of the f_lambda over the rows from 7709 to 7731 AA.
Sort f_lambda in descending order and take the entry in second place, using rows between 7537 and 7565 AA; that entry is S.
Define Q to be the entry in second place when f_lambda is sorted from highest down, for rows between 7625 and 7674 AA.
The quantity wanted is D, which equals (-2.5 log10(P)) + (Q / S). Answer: -1.90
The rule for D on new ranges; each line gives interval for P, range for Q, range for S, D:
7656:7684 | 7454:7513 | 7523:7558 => -1.87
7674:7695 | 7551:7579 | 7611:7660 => -1.87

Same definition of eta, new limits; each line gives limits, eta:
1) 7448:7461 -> 2152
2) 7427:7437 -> 2231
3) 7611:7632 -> 1980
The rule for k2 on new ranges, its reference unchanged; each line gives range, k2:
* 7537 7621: 0.0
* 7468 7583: 0.3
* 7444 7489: 0.2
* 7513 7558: 0.4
